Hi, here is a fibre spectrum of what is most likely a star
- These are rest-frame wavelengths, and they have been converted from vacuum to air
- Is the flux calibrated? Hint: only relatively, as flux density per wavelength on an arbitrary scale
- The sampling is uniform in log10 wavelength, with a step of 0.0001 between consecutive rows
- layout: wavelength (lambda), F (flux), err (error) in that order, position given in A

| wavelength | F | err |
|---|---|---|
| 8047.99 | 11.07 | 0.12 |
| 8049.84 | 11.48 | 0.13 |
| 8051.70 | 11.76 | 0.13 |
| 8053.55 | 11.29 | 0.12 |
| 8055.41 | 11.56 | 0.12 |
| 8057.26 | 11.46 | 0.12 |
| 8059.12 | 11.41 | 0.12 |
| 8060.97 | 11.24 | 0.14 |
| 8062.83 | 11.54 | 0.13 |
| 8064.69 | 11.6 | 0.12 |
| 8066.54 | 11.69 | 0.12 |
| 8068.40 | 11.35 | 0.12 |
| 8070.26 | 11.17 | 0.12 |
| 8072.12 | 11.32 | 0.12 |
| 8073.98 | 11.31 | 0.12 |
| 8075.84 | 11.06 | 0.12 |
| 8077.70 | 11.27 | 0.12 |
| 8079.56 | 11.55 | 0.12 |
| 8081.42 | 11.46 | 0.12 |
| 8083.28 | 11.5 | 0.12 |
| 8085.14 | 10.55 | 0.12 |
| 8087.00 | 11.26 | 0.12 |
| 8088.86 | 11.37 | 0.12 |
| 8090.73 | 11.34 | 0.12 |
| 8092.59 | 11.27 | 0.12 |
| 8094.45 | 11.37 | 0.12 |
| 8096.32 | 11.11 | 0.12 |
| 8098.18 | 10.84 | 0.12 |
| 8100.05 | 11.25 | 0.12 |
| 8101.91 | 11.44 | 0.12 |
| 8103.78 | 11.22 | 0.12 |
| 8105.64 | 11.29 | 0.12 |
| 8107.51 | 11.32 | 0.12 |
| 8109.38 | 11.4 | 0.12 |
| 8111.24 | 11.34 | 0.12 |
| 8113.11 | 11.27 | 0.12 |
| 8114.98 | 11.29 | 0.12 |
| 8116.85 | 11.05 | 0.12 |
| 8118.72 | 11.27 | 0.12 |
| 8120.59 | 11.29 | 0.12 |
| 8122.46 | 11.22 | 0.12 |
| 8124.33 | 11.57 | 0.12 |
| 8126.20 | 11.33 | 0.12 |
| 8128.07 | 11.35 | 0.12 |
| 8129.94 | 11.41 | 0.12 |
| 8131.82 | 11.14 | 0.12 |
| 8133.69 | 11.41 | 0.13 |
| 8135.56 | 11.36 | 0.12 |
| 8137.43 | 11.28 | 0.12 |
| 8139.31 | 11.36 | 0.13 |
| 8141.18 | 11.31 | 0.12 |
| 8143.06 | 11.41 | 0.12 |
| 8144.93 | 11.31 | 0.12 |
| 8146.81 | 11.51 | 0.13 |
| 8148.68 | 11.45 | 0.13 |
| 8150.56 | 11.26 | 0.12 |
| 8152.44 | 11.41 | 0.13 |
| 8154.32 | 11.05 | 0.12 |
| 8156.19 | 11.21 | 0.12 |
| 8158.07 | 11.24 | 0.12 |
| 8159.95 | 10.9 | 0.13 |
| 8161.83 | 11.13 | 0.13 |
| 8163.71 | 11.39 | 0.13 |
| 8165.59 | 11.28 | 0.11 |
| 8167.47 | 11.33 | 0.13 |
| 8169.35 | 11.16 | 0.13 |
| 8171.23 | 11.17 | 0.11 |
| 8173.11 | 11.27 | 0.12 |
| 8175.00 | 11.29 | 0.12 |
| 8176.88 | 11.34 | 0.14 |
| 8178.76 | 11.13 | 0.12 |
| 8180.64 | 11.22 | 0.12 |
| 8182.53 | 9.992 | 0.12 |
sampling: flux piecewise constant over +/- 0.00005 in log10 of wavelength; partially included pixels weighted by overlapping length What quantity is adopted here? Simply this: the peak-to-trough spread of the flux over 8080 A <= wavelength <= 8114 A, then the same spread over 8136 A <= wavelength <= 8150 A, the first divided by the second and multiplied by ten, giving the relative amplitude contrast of 41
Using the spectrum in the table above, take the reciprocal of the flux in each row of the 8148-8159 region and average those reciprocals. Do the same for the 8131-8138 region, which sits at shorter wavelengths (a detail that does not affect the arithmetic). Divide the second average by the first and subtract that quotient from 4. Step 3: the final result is 3.002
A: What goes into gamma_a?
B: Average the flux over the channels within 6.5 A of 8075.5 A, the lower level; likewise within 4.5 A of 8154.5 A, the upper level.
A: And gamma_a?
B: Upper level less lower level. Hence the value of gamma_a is -0.07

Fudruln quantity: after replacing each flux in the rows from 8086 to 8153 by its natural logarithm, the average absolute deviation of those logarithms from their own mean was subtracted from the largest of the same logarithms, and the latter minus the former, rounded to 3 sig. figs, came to 2.44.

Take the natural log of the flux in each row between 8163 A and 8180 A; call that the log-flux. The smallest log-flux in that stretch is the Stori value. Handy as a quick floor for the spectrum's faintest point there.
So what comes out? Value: 2.41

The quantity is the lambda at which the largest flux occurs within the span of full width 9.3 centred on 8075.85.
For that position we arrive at 8079.56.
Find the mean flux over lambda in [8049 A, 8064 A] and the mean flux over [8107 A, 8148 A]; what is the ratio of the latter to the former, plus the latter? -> 12.3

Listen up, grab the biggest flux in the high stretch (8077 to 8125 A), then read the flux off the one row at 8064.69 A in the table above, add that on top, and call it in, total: 23.2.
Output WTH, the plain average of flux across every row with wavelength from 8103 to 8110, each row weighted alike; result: 11.31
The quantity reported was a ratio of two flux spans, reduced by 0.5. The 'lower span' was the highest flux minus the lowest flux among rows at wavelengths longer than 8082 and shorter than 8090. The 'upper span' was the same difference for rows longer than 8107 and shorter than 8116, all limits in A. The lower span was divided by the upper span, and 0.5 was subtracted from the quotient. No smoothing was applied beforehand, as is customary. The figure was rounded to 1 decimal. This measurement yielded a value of 6.8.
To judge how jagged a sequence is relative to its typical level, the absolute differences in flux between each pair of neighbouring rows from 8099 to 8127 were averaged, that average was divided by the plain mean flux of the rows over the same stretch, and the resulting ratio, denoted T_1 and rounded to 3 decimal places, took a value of 0.012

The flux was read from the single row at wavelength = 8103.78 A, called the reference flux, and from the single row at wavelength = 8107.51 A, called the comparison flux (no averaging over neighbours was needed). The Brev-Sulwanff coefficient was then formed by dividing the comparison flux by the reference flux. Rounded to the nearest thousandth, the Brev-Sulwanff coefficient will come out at 1.009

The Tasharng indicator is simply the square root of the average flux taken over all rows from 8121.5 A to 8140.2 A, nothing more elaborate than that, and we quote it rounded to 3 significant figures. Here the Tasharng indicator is 3.37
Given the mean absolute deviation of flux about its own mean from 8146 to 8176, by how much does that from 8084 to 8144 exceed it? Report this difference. -0.001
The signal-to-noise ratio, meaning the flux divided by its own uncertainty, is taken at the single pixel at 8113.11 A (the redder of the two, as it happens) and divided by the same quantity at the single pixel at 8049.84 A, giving 1.06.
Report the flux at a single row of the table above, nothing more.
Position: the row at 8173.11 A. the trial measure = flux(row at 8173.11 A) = 11.27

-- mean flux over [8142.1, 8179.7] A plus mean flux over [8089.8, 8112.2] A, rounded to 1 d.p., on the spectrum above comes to 22.5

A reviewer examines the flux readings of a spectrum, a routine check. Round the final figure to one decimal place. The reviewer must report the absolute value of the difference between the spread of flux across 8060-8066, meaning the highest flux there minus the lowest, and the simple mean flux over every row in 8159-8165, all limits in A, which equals 10.8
